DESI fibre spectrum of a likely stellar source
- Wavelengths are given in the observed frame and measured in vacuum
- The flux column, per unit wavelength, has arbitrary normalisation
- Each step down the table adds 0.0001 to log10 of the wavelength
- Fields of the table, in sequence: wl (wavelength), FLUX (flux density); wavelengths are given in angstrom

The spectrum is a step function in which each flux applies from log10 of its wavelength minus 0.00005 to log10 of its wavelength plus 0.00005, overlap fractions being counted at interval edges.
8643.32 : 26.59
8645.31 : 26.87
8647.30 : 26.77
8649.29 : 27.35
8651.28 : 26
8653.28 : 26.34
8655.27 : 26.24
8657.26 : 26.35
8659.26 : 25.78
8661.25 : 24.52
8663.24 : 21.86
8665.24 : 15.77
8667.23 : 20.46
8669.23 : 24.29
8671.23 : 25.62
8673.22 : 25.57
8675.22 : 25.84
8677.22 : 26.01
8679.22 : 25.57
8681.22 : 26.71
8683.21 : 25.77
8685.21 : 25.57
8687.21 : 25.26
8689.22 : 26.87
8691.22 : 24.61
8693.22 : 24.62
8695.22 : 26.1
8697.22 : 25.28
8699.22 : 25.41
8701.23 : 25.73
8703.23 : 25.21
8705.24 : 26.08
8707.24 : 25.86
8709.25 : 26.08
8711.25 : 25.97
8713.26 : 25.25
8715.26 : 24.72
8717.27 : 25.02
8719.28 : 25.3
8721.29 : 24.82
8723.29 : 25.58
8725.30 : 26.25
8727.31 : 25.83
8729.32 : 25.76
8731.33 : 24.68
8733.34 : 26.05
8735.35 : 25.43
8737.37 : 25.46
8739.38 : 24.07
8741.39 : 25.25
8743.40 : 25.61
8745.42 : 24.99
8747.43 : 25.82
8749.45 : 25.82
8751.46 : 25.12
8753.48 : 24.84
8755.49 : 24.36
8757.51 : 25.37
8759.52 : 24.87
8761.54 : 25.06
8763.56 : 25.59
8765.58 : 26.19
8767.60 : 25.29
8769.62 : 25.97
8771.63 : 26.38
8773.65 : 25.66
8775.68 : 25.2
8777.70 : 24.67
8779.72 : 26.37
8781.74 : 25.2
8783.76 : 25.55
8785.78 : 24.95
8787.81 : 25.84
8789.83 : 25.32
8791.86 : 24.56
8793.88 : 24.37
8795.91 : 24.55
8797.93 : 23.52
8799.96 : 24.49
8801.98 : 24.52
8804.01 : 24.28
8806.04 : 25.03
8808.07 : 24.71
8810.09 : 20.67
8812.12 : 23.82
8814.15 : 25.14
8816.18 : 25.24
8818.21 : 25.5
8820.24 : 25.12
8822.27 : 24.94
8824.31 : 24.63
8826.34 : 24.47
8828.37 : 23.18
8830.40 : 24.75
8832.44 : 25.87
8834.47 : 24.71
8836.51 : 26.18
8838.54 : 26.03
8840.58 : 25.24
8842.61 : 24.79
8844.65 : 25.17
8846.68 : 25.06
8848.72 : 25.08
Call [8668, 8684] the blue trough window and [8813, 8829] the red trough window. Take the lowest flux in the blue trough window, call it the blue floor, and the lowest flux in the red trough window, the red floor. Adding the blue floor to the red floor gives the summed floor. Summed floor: 47.5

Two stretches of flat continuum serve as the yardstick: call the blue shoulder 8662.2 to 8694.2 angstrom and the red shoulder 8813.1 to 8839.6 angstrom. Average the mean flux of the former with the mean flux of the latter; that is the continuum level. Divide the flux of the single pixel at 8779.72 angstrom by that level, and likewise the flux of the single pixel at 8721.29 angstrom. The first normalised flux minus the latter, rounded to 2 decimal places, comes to 0.06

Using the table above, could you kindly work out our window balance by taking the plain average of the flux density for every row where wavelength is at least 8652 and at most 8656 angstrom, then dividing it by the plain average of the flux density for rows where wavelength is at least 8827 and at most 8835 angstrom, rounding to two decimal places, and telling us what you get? 1.07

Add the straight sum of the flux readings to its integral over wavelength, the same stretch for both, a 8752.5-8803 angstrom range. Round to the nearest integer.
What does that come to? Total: 1899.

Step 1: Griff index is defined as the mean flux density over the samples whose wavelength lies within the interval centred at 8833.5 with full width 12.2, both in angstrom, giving 25.1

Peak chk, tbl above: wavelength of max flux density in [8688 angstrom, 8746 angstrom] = 8689.22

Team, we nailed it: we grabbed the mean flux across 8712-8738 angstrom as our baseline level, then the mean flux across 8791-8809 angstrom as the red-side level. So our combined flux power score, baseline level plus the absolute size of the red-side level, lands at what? 49.8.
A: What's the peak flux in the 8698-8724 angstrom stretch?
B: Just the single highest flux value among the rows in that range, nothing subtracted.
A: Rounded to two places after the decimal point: 26.08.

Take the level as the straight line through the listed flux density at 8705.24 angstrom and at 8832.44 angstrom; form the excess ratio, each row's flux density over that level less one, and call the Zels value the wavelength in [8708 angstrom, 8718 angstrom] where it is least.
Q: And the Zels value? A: 8715.26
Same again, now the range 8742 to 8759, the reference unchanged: 8755.49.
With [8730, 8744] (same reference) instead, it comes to 8739.38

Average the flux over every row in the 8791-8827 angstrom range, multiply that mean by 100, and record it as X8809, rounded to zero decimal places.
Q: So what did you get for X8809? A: 2442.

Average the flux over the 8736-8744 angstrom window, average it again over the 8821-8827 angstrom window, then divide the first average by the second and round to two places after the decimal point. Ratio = 1.02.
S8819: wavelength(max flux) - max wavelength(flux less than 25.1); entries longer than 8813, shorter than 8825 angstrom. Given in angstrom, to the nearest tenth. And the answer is -6.1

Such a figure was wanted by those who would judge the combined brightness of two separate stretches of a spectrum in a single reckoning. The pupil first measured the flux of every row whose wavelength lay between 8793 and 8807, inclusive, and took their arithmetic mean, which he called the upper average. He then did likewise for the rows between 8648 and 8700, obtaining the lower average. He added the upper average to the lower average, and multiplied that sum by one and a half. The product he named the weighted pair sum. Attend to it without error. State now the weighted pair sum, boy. 74.1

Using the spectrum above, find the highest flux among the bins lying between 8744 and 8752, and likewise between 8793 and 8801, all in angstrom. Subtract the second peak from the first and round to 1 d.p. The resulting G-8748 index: 1.3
